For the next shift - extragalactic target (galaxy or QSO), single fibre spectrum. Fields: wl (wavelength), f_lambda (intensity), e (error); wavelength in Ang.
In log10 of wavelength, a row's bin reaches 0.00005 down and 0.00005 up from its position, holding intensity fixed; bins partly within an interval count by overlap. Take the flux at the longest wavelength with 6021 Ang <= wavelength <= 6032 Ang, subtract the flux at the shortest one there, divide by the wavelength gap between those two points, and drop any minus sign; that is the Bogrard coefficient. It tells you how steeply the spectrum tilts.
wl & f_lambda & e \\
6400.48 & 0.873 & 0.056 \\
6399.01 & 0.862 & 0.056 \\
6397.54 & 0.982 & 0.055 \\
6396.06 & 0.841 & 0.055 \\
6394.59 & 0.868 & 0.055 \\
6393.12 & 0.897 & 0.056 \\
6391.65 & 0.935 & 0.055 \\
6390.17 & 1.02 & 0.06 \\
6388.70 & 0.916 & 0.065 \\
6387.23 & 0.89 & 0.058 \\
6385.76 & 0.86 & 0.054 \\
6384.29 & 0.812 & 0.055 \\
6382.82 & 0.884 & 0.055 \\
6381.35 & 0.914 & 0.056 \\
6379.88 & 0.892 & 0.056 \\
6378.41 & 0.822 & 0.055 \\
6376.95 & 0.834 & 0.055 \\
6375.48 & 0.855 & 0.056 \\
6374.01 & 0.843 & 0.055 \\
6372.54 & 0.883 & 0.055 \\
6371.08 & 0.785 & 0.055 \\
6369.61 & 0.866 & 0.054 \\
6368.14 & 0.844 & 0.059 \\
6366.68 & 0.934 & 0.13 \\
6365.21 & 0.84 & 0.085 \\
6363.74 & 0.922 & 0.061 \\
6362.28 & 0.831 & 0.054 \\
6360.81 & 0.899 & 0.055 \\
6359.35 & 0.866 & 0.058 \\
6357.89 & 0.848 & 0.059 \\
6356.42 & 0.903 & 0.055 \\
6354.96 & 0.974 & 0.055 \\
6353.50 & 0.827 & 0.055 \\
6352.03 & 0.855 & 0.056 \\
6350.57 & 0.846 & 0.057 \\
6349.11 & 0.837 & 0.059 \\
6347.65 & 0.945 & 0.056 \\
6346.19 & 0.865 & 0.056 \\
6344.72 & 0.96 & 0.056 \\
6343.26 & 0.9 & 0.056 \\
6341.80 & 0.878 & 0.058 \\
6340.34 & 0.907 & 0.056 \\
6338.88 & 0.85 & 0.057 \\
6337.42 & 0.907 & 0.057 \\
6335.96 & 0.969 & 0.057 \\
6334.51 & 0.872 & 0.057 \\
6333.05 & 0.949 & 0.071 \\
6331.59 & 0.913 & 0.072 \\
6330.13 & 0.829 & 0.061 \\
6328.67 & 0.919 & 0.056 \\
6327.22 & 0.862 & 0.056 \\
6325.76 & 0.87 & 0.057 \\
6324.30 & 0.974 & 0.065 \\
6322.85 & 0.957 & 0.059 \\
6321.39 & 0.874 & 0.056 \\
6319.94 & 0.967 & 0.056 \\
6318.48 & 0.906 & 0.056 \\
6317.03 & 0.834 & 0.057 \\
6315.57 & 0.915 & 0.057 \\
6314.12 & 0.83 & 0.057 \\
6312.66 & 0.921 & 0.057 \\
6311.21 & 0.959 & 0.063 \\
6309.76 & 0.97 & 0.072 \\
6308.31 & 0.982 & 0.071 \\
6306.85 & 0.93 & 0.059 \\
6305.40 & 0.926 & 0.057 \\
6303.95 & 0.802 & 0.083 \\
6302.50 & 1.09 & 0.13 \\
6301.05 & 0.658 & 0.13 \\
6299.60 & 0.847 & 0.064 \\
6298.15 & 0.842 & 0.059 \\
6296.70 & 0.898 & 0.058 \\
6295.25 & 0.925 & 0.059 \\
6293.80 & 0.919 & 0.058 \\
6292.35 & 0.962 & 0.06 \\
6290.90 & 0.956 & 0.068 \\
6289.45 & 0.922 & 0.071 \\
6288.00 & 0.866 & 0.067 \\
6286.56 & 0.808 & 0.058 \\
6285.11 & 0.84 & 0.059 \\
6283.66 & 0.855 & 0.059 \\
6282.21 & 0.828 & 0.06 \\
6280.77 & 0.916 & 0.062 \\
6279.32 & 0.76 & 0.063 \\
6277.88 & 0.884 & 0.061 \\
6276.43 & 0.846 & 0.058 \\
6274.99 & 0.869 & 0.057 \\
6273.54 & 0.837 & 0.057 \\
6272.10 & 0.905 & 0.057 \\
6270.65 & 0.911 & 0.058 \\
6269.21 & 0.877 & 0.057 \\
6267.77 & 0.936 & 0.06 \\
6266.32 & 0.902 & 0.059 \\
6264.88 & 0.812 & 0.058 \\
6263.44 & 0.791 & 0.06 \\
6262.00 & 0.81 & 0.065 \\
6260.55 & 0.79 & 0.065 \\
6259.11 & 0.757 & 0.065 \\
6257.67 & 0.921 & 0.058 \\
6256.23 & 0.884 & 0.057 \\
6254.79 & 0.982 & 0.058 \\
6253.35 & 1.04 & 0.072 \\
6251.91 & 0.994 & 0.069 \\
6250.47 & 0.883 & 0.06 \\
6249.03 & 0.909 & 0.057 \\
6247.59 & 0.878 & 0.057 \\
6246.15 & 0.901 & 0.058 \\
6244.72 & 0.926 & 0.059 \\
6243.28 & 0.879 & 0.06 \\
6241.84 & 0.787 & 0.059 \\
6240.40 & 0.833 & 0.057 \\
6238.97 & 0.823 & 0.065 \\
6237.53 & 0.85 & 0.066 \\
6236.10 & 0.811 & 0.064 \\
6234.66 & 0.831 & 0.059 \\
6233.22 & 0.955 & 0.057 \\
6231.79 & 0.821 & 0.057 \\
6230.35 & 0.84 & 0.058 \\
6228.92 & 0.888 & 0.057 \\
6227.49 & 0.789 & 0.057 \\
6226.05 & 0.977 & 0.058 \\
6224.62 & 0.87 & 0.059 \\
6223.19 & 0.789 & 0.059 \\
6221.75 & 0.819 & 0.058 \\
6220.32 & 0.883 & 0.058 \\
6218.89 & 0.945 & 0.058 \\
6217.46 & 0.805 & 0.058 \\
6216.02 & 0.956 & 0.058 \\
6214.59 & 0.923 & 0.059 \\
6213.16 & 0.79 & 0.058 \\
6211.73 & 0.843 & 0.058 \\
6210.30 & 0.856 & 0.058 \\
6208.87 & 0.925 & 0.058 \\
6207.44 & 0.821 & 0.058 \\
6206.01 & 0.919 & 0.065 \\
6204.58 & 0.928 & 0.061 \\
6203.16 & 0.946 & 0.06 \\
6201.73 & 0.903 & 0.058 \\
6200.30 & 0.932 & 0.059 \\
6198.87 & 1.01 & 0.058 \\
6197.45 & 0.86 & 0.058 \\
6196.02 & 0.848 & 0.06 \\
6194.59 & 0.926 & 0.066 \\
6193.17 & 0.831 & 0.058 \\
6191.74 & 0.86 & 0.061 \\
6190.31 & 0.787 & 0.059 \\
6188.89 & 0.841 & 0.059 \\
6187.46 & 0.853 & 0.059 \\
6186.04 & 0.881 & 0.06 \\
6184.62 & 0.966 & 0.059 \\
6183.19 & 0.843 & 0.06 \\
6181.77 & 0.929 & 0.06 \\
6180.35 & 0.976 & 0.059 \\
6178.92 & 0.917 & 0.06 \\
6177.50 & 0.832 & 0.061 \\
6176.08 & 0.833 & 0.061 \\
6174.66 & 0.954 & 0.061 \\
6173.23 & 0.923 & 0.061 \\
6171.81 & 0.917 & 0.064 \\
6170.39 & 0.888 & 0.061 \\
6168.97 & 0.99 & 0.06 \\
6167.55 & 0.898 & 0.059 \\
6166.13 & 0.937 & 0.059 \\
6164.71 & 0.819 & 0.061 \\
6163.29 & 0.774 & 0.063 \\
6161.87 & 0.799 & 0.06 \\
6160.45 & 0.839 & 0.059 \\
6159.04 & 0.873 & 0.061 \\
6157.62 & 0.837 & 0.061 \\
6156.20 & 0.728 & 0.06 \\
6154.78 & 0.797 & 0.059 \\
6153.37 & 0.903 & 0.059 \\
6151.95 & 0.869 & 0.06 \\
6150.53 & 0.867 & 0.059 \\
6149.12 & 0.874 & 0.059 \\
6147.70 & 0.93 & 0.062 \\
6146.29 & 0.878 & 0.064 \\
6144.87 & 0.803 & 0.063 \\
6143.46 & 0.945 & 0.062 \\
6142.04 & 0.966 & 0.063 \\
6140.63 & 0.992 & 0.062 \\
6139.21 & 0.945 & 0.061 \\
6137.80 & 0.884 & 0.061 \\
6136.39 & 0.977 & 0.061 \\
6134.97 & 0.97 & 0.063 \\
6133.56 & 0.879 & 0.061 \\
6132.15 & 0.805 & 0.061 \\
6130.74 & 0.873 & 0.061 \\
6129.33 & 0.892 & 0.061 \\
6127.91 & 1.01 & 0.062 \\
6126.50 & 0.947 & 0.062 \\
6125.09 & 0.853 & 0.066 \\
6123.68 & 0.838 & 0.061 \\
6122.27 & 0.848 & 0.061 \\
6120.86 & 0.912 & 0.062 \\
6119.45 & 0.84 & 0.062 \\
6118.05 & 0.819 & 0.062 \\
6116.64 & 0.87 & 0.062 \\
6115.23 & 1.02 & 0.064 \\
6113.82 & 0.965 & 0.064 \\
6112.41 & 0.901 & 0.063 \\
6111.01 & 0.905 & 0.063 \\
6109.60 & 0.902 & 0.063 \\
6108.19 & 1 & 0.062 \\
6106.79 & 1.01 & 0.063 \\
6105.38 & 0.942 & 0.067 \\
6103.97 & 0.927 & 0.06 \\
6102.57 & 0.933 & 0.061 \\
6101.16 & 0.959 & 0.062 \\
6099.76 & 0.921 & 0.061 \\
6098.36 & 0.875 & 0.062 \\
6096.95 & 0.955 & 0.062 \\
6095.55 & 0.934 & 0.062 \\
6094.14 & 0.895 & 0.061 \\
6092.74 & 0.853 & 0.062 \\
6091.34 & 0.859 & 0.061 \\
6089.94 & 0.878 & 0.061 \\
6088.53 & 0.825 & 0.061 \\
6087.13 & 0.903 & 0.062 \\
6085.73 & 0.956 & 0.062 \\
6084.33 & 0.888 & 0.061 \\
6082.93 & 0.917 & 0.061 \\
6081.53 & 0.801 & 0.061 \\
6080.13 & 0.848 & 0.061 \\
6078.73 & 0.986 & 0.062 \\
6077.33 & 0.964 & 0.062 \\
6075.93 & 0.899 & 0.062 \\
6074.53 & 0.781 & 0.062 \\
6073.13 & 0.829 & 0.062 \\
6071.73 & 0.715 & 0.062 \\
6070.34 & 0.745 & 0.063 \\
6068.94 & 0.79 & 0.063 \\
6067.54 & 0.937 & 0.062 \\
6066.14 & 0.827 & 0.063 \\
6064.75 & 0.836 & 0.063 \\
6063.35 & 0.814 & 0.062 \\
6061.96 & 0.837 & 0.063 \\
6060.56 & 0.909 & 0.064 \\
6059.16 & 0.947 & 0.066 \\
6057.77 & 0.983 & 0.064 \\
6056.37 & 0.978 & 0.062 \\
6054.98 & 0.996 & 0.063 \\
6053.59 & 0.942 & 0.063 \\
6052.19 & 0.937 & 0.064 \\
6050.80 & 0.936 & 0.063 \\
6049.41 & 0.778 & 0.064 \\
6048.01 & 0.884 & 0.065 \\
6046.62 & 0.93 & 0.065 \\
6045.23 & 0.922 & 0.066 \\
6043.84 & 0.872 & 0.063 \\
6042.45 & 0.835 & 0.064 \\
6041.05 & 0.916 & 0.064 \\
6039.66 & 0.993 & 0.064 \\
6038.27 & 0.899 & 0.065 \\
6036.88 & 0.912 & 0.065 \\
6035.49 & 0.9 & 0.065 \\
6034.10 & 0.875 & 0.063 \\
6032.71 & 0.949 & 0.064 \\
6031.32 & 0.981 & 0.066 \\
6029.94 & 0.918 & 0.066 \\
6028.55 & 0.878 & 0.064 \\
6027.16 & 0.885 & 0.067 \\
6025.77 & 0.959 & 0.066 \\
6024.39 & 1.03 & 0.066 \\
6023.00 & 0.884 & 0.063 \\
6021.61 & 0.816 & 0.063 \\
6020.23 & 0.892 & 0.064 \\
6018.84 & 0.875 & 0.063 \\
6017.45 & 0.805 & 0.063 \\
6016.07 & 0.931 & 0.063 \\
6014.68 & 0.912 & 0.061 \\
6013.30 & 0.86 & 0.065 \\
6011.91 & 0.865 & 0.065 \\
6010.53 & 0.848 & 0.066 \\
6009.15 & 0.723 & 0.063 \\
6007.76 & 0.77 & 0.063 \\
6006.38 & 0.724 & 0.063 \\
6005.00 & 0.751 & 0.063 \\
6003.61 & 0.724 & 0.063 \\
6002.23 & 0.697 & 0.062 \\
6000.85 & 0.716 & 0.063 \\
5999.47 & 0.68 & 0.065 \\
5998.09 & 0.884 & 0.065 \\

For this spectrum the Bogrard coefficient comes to 0.0170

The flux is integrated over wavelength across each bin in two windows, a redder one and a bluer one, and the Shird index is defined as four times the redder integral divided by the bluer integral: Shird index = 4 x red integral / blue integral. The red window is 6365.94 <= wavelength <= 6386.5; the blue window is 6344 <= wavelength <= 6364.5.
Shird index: 3.90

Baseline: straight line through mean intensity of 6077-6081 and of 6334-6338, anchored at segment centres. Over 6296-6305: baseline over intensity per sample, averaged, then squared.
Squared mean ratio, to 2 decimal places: 1.20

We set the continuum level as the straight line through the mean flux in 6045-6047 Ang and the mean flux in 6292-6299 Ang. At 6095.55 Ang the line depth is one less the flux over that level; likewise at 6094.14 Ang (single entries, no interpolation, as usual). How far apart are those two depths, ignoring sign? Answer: 0.042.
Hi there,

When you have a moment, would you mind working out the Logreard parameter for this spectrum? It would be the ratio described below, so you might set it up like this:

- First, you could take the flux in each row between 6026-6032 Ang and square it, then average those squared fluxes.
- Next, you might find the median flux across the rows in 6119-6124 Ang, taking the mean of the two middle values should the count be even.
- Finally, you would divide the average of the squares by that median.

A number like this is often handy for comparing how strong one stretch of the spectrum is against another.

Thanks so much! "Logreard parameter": 1.00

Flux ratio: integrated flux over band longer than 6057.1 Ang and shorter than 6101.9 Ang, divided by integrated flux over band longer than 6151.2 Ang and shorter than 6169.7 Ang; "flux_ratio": 2.5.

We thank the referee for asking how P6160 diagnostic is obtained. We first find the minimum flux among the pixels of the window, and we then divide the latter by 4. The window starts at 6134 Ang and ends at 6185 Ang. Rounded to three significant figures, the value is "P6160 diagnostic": 0.182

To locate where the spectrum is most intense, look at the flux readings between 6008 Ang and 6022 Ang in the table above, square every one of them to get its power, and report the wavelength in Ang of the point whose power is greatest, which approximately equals 6016.07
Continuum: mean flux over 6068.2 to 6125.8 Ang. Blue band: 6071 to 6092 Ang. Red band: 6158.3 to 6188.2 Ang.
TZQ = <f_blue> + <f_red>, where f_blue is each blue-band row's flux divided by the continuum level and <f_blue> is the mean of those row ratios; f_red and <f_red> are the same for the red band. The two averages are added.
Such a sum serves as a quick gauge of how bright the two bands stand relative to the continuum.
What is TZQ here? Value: 1.98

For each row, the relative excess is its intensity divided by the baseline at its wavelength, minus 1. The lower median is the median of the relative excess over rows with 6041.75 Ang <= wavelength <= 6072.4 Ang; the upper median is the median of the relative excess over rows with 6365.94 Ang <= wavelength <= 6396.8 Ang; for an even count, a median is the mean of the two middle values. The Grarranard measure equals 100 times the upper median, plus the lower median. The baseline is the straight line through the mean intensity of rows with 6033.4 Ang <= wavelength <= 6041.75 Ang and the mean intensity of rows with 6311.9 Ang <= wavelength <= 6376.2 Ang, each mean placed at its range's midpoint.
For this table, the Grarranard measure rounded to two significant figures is -1.6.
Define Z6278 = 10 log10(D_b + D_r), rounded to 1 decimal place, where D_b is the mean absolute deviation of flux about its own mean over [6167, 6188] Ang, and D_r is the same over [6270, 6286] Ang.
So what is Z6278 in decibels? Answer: -11.1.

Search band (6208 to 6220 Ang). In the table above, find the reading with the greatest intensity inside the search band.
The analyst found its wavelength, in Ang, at 6216.02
